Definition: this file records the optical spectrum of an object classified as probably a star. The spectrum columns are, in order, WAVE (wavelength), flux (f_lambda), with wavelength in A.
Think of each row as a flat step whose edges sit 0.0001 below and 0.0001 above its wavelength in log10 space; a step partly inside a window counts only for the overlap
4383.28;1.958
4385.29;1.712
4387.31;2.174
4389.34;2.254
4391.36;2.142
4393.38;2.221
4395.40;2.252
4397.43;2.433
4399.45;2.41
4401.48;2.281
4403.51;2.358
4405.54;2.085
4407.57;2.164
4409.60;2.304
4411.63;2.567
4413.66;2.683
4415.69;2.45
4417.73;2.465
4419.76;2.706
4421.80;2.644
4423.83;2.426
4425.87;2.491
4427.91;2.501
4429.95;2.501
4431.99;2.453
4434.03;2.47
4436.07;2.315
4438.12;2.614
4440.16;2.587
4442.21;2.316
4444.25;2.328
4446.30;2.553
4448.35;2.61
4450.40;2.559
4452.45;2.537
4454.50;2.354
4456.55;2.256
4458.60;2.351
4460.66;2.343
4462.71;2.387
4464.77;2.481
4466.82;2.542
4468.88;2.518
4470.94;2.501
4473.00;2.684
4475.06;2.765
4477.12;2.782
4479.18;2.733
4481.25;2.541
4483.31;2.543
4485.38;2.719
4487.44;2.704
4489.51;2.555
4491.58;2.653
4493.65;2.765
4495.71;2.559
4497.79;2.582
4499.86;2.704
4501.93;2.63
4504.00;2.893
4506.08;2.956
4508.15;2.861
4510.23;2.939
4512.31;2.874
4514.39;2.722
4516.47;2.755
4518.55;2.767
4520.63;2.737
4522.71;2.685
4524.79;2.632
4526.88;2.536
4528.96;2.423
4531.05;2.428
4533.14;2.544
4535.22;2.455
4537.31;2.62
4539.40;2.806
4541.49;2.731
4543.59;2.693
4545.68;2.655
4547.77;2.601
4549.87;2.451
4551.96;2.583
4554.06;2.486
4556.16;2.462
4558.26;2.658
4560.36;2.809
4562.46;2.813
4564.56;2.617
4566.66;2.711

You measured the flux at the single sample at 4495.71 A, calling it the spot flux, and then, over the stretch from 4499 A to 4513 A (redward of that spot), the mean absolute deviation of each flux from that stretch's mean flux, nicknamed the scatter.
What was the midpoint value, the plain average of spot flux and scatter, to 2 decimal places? 1.33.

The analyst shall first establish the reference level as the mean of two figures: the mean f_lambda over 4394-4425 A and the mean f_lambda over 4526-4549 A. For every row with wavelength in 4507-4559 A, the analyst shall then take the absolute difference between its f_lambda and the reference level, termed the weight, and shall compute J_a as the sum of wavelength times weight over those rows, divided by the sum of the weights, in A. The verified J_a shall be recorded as 4526.4 A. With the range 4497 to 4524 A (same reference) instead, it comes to 4510.5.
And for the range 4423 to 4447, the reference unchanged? 4438.5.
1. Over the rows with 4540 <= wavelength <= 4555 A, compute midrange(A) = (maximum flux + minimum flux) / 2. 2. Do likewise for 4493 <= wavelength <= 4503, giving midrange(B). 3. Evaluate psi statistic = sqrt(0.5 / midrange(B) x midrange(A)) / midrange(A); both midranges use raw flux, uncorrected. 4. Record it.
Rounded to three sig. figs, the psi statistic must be 0.269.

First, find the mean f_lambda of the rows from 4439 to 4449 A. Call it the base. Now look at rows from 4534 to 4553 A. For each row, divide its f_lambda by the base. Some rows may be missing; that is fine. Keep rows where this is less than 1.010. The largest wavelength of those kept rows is 4549.87 A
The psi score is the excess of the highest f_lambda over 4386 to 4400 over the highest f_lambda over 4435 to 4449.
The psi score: -0.18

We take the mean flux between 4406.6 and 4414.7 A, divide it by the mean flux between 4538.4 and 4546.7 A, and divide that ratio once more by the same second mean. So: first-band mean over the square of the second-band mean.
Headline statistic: 0.33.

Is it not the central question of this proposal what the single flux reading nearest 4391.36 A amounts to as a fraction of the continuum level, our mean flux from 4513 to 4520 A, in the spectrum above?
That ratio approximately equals 0.78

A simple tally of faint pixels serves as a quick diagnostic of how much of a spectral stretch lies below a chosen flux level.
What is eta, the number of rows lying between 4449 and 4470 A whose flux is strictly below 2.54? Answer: 8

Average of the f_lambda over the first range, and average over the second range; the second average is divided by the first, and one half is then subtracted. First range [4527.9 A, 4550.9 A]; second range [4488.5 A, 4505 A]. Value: 0.53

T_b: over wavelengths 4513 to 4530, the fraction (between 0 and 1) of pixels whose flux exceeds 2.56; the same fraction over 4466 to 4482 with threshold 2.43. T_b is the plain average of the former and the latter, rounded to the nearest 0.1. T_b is 0.9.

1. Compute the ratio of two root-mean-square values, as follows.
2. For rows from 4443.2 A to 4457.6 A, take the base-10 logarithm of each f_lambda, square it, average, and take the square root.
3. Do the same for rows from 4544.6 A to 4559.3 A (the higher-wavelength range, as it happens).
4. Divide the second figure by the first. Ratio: 1.04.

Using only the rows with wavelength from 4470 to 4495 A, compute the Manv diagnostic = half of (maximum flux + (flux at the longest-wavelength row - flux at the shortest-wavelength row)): 1.52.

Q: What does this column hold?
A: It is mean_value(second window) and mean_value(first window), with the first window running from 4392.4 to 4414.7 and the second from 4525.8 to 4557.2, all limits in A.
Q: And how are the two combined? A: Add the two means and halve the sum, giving 2.45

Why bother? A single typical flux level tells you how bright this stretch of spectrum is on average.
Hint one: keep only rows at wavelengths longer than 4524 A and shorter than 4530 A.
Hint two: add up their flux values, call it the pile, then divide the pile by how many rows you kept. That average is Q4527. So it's 2.53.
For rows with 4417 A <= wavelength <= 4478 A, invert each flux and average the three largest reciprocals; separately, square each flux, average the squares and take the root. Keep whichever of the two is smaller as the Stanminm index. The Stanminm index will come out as 0.436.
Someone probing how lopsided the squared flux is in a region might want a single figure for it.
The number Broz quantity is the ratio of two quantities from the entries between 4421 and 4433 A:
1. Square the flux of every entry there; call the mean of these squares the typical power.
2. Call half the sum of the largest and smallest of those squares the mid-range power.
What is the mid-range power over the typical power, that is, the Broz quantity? 1.03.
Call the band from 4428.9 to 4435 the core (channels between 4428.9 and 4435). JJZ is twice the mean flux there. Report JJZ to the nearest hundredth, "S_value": 4.95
